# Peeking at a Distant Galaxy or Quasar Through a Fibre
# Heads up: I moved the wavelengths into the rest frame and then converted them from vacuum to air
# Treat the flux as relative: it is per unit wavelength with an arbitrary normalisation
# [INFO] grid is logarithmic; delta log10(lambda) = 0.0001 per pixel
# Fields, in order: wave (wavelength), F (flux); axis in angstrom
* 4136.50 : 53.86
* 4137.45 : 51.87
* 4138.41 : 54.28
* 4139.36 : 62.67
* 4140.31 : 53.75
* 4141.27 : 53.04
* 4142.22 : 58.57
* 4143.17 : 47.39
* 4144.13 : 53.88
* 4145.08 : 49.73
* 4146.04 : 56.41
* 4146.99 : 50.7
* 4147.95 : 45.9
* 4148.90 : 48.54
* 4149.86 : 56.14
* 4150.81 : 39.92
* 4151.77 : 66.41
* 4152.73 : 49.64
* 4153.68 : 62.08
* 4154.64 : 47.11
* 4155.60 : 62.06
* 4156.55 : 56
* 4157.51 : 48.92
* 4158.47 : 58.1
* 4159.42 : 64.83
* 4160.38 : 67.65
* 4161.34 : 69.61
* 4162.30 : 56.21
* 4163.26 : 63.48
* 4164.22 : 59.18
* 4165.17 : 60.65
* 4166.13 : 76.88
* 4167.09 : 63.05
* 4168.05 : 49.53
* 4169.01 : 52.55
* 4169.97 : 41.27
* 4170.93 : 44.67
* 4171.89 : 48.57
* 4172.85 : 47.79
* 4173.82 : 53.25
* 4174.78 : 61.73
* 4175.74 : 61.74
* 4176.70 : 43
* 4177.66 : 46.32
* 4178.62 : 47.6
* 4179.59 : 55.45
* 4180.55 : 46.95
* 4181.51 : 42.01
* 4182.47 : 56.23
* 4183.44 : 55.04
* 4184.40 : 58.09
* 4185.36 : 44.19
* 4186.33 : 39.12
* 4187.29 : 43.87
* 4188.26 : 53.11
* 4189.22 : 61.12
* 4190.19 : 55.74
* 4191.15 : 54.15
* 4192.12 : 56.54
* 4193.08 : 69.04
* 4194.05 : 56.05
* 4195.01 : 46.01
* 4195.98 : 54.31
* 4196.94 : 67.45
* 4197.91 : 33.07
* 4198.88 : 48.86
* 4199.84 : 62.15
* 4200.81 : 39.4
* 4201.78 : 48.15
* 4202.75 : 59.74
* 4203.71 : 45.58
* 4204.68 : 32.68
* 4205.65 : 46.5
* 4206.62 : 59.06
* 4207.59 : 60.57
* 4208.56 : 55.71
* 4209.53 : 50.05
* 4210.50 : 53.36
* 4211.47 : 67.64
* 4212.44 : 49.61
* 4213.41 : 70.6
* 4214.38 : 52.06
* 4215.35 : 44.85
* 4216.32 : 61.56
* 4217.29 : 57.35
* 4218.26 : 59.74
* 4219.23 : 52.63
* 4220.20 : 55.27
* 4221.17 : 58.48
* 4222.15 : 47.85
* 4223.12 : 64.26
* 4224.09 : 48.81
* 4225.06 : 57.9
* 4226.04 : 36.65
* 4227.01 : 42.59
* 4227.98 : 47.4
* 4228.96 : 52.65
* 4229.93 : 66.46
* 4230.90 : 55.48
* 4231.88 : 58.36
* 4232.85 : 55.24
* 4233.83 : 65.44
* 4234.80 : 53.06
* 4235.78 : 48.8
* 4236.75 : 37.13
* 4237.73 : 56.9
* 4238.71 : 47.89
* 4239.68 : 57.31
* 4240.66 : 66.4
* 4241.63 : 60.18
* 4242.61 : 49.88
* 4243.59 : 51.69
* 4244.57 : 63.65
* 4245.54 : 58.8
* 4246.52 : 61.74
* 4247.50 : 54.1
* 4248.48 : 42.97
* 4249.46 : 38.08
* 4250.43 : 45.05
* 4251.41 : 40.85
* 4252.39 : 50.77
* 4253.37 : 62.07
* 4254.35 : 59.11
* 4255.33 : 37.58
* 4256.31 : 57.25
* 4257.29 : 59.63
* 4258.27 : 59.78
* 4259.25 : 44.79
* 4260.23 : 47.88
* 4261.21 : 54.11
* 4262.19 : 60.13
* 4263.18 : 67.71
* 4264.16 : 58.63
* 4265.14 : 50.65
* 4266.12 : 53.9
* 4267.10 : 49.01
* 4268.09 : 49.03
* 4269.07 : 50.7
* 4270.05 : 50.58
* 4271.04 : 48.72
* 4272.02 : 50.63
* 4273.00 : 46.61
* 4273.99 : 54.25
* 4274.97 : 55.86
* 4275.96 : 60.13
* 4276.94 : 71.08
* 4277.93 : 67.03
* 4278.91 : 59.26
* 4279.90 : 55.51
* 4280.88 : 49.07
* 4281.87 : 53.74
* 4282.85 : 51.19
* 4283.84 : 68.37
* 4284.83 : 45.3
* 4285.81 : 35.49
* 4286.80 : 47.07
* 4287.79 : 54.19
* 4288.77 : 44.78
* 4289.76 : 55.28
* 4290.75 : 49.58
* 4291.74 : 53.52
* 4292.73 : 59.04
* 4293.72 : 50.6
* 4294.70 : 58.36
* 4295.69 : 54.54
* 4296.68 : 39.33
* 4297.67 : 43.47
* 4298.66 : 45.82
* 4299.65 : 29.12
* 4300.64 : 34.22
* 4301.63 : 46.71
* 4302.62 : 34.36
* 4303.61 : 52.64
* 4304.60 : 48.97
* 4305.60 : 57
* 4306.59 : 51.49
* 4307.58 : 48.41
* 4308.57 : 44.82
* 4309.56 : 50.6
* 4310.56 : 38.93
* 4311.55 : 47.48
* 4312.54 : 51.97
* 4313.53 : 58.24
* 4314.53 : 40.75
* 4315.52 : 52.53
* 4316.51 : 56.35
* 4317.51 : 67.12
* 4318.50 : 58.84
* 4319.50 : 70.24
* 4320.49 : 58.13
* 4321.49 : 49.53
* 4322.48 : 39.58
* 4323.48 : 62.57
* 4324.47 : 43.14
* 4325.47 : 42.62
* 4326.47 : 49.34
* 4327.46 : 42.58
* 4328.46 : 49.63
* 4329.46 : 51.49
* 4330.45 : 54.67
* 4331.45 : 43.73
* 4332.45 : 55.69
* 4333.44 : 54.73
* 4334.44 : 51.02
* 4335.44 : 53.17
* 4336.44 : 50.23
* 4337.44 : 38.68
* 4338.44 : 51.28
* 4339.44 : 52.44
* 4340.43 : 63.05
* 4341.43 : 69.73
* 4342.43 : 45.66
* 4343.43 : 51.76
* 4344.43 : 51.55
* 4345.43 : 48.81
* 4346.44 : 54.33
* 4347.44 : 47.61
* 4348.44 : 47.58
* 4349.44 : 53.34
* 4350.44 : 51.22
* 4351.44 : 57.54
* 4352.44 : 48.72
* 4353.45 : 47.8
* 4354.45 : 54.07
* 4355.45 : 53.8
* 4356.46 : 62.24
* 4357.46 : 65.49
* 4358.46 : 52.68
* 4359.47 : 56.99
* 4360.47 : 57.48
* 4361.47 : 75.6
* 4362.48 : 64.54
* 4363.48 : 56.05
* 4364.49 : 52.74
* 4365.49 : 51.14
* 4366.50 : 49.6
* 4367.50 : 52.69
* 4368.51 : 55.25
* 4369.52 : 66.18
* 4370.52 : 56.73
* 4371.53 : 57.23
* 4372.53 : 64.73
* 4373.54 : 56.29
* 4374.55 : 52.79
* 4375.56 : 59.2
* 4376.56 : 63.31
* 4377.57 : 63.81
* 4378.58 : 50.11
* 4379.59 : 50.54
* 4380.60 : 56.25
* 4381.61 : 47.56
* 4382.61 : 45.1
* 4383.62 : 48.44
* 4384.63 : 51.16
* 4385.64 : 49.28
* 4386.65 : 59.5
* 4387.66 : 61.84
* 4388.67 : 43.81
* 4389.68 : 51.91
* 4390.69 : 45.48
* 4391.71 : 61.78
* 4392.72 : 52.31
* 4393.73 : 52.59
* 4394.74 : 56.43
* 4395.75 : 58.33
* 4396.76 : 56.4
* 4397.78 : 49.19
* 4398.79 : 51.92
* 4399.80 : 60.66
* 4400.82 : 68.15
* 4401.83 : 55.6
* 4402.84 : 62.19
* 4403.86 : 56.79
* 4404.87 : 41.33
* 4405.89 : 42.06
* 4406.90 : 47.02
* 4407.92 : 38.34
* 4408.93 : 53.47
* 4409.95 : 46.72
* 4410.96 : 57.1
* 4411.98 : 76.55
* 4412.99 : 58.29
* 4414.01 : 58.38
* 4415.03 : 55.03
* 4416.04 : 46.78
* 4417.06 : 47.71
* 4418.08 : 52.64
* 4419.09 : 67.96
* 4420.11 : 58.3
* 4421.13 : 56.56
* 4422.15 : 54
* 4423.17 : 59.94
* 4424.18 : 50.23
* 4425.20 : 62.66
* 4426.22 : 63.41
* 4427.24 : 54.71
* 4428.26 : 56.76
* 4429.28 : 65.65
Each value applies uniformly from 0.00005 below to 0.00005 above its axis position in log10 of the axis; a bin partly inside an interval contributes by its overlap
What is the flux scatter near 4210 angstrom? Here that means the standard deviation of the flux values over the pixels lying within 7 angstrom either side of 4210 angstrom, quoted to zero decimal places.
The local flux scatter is 10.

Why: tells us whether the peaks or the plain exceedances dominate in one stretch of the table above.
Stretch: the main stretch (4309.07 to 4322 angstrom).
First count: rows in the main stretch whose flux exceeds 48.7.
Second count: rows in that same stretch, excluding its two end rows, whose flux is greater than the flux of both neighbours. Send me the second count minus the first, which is -7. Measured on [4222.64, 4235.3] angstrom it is -6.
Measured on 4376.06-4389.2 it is -5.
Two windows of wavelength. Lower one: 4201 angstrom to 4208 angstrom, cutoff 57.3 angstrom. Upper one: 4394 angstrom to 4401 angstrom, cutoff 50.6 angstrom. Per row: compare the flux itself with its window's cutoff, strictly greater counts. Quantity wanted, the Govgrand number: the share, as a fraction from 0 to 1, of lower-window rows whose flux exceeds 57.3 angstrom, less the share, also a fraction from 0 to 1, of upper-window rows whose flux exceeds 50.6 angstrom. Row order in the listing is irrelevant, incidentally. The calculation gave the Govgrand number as -0.43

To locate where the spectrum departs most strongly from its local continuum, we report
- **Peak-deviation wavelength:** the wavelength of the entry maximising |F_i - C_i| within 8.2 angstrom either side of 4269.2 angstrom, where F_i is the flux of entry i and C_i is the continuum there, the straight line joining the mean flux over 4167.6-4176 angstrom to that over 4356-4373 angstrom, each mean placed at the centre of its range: 4276.94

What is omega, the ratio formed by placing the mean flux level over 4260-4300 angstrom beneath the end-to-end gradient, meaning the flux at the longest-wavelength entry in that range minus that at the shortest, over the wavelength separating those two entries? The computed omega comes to -0.009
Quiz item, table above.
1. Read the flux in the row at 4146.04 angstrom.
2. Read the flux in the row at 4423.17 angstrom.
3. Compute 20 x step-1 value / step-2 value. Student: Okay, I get 18.8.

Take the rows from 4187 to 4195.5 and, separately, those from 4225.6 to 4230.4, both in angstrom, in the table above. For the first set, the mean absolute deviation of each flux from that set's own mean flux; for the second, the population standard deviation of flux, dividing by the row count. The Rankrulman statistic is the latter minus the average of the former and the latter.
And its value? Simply 2.5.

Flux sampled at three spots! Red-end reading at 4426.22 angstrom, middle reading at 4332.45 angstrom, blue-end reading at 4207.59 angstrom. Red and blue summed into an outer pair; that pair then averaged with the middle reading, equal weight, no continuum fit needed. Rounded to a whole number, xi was 90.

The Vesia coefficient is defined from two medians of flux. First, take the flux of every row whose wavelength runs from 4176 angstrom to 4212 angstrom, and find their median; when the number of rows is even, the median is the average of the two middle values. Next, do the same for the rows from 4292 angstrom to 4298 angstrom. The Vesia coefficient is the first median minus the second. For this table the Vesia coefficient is 1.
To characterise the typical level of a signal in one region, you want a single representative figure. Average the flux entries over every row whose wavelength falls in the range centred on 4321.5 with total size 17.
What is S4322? 52.5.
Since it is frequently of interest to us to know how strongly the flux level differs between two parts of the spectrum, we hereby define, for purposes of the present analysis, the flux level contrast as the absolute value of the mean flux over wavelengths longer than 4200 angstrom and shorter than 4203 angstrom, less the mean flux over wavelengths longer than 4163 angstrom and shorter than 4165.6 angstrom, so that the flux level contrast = 12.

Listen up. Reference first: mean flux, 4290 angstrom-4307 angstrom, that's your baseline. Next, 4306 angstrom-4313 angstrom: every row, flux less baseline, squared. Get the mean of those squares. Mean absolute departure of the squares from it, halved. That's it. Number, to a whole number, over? 8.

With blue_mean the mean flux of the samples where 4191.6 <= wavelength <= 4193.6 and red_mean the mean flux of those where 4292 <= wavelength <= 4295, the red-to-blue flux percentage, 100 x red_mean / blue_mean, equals 89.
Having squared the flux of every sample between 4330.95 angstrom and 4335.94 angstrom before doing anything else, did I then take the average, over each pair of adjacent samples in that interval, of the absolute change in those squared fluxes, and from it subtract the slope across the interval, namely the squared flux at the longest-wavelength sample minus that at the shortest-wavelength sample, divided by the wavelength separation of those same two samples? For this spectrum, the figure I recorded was 249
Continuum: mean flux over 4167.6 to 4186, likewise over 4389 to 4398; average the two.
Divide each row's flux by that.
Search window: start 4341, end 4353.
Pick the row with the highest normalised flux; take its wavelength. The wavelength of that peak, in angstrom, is 4341.43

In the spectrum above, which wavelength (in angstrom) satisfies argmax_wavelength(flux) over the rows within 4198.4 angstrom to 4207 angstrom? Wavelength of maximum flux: 4199.84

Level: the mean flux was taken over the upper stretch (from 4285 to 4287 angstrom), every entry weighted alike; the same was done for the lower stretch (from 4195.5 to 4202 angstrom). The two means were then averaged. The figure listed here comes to 46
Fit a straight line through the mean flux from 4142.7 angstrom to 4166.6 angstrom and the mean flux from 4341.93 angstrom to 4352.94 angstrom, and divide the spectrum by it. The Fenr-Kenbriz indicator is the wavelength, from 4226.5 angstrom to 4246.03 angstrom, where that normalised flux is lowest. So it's 4236.75 angstrom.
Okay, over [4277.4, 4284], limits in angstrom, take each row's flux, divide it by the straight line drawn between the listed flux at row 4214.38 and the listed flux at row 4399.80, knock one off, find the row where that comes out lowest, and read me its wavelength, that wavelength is 4280.88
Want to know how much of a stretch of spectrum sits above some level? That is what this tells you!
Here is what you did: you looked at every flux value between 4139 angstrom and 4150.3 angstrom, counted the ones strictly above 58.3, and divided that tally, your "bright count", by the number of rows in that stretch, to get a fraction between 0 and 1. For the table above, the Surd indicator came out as 0.17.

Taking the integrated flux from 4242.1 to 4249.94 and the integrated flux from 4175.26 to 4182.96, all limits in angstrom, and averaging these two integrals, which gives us 398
